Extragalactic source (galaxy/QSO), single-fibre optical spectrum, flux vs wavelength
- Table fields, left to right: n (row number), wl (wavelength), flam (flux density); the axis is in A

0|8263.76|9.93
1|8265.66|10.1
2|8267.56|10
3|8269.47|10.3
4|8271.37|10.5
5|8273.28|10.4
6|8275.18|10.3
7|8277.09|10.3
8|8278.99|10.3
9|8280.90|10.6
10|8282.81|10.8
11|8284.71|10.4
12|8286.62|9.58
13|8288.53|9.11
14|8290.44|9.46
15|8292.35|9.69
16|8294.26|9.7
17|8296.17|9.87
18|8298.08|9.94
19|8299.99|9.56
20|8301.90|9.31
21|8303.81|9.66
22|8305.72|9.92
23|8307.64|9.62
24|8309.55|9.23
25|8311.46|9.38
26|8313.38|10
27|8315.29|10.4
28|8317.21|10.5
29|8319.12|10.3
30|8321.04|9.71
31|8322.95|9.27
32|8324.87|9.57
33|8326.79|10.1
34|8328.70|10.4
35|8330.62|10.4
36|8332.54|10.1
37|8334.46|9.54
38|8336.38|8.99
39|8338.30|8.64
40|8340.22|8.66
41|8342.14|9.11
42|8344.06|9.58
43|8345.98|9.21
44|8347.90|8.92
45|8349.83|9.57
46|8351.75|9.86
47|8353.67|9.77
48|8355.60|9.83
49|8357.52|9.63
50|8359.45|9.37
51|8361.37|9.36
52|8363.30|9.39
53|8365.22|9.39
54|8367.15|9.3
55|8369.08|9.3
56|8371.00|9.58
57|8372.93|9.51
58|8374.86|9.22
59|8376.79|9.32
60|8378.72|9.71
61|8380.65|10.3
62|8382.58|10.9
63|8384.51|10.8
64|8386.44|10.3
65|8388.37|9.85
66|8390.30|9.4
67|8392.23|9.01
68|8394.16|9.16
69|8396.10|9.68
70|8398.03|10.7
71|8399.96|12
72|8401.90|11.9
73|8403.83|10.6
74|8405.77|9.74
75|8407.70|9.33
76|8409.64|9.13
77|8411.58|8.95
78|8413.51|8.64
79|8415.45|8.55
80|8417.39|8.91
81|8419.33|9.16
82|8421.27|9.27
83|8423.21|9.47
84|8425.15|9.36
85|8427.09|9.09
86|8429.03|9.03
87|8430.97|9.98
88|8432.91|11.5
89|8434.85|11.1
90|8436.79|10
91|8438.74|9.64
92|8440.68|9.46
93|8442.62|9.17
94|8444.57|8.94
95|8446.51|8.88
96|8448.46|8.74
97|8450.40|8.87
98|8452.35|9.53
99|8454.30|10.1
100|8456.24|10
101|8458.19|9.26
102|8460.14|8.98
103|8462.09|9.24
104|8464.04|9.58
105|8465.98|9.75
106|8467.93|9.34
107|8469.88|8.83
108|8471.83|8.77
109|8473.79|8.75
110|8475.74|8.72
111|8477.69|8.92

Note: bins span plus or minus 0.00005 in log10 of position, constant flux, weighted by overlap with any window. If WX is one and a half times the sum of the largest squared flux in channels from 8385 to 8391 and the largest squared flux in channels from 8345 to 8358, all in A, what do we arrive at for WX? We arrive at 305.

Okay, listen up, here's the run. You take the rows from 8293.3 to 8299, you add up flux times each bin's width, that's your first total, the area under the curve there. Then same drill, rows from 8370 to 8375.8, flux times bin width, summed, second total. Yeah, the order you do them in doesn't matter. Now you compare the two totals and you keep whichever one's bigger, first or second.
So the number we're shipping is 56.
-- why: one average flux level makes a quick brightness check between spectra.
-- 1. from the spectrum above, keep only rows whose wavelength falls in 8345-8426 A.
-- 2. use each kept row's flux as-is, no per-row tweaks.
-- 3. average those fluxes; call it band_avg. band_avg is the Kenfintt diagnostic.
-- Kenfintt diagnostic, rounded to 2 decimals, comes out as 9.65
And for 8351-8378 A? 9.49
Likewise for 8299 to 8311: 9.55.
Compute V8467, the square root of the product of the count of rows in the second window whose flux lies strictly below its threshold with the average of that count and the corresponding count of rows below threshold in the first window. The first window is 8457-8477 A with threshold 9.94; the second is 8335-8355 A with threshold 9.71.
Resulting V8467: 8.5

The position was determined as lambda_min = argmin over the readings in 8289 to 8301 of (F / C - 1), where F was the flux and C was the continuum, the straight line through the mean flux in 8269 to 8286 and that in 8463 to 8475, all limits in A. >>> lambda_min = 8290.44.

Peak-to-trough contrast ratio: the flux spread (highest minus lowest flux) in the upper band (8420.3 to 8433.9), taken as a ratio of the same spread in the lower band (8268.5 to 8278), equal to 12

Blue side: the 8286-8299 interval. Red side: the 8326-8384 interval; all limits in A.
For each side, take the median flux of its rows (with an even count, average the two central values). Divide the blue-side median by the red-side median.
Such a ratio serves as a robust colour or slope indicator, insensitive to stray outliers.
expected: 1.02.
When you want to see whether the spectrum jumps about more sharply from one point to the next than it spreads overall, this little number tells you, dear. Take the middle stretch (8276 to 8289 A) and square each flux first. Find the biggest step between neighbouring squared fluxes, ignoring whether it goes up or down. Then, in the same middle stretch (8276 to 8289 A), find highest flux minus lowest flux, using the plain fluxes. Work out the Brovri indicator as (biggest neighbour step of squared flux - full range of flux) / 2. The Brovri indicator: 7.3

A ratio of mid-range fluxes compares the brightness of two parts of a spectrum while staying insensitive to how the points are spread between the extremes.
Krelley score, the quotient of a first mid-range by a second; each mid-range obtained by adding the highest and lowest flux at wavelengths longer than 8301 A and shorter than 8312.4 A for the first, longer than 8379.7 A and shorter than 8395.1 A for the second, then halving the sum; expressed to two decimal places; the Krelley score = 0.96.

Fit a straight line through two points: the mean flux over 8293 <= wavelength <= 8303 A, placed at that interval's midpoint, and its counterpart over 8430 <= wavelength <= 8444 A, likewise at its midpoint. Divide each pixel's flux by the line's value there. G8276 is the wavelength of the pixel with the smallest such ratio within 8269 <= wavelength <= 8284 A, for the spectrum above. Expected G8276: 8278.99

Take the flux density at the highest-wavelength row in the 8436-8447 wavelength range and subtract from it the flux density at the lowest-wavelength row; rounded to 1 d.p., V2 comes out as -1.1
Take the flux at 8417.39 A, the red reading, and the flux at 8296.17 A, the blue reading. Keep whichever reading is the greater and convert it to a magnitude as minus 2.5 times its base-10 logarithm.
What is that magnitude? -2.49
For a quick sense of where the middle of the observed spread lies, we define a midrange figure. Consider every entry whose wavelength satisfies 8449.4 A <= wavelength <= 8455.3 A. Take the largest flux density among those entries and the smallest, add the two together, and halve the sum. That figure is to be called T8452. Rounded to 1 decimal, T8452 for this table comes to 9.5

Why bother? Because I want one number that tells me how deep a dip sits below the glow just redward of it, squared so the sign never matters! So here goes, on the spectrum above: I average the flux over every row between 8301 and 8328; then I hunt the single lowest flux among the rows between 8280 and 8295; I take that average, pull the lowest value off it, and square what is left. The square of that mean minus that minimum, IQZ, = 0.5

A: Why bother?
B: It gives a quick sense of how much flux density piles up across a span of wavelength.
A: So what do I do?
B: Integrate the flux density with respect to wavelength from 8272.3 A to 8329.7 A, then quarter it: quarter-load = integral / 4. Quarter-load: 142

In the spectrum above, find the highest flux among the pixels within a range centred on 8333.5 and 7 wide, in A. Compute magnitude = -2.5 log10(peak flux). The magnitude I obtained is -2.54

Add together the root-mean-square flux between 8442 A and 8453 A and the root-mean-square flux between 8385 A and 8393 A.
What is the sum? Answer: 18.7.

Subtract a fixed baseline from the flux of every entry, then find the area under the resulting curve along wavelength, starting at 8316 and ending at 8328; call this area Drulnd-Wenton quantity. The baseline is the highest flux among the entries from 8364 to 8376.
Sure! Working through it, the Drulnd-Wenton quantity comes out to 4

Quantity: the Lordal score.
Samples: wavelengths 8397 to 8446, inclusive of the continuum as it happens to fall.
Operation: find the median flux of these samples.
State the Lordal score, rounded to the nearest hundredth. 9.36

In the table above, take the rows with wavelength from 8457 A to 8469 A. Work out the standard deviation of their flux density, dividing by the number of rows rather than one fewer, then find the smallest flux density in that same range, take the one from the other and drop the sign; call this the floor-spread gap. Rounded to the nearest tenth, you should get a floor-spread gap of 8.7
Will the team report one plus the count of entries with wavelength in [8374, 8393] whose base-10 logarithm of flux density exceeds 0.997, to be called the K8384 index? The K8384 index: 5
